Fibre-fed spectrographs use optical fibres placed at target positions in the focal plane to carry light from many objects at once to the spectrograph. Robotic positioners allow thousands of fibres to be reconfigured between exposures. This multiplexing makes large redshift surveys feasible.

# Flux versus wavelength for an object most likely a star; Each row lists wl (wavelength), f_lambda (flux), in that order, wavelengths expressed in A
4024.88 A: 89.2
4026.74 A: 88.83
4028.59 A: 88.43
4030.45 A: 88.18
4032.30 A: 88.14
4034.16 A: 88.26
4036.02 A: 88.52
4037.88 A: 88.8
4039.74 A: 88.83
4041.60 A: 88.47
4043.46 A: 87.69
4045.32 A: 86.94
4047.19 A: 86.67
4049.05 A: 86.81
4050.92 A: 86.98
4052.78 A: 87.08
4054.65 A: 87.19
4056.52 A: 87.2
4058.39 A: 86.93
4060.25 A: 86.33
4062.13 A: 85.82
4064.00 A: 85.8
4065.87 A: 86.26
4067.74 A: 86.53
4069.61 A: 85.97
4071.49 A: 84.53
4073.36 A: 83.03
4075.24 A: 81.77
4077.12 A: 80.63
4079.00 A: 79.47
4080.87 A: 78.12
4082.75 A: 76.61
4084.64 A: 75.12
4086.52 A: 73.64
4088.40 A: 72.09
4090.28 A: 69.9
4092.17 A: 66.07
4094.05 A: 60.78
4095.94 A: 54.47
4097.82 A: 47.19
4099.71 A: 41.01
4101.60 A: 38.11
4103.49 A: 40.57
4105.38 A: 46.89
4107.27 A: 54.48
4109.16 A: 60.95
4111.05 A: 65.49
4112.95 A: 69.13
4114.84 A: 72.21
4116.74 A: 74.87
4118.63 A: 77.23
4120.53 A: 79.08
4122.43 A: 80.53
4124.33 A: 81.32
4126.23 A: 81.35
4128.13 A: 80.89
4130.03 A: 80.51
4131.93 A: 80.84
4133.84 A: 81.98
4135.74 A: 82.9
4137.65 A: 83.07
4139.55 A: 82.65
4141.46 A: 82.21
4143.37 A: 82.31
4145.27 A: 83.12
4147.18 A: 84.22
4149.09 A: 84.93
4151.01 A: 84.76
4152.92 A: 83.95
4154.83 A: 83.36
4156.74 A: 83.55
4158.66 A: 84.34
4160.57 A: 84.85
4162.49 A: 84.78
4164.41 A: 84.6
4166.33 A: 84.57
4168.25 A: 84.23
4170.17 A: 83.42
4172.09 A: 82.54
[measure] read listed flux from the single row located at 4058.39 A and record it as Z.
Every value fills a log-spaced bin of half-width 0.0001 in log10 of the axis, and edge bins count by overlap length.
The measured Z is 86.93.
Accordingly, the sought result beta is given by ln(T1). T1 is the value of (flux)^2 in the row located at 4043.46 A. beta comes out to 8.95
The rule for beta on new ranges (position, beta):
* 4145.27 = 8.84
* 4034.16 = 8.96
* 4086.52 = 8.60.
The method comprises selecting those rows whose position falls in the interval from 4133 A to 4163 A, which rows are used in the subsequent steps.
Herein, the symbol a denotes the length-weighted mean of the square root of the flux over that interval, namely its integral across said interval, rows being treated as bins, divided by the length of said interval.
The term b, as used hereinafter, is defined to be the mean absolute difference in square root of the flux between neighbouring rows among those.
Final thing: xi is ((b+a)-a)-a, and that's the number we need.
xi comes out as -9.1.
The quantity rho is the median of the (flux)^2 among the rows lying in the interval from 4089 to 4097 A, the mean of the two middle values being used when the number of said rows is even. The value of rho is 4030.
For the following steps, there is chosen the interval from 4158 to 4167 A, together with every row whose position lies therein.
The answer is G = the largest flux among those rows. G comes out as 84.85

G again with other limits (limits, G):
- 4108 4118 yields 74.87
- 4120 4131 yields 81.35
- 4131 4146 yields 83.12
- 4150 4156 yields 84.76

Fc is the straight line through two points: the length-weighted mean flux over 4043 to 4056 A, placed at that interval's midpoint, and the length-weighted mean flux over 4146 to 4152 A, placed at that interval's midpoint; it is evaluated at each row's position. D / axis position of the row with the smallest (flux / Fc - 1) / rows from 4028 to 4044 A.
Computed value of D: 4043.46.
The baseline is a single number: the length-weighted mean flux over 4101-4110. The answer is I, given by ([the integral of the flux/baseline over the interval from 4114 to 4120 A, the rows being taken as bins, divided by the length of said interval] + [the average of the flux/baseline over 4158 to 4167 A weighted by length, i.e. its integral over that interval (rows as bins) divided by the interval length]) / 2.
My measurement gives 1.65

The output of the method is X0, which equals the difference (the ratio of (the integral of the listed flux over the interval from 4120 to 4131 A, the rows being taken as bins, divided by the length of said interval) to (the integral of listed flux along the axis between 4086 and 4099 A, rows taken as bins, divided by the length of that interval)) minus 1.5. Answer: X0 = -0.2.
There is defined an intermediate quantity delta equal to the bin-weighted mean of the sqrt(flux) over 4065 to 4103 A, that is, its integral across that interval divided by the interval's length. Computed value 8.3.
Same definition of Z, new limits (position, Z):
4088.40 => 72.09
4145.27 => 83.12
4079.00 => 79.47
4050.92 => 86.98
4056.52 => 87.2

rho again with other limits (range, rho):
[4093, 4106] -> 2199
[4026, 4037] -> 7805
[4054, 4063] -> 7557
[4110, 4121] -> 5410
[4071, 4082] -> 6594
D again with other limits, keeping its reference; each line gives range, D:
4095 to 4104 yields 4101.60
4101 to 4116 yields 4101.60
